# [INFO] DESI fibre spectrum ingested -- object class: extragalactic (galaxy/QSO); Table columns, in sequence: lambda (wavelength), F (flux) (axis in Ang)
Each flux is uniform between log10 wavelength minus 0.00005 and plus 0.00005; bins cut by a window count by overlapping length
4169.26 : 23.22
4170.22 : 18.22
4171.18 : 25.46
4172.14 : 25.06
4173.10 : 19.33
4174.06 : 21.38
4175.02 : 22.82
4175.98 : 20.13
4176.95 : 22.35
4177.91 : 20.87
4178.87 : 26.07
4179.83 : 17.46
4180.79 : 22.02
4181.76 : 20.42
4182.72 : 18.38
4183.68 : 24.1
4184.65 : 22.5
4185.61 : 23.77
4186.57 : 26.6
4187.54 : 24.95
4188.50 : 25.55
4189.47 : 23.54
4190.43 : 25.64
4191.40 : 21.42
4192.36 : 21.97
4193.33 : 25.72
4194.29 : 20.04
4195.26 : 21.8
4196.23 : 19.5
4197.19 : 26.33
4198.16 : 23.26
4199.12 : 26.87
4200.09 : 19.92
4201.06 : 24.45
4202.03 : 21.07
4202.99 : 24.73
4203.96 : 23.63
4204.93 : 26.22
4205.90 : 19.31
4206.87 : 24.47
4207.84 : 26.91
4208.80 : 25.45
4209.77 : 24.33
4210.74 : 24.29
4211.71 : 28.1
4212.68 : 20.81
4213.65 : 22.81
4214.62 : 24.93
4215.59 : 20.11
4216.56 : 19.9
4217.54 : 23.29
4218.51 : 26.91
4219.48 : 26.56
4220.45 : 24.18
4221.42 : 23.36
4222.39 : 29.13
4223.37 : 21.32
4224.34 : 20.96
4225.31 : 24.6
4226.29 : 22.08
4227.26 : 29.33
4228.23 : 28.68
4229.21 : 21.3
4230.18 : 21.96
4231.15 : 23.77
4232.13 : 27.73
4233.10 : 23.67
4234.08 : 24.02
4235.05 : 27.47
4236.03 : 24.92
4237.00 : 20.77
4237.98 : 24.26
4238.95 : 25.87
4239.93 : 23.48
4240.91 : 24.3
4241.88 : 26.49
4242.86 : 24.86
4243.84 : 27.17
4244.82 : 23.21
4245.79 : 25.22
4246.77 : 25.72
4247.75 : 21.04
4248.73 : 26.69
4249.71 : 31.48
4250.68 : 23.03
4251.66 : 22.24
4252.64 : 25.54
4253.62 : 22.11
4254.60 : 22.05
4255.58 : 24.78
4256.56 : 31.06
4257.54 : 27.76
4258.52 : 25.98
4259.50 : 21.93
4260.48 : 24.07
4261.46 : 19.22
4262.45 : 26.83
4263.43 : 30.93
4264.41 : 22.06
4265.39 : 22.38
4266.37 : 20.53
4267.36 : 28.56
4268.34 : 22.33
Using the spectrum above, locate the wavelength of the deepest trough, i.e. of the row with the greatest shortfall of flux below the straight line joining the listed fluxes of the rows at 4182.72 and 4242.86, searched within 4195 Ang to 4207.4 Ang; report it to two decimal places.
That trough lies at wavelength 4205.90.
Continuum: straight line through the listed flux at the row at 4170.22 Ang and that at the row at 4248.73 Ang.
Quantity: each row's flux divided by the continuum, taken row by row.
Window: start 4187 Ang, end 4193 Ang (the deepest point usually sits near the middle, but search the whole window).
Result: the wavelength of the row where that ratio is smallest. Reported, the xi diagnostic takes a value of 4191.40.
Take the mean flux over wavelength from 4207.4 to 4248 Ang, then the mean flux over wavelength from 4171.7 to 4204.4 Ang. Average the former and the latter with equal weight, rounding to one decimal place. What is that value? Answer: 23.6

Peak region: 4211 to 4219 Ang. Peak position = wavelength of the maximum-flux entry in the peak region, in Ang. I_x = 4211.71 Ang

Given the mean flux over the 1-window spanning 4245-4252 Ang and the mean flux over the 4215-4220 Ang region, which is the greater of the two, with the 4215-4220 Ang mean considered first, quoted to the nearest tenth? 25.1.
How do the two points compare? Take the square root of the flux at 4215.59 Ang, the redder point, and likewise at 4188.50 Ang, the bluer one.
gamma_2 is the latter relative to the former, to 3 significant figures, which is 1.13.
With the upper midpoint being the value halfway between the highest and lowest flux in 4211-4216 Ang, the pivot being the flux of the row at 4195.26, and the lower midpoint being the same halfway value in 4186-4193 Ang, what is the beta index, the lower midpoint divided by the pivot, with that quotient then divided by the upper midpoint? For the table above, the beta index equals 0.0457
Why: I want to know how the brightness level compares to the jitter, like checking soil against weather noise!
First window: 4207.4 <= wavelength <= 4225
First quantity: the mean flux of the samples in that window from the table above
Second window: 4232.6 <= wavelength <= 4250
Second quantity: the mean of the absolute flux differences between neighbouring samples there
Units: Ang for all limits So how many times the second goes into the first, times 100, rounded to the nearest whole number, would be 880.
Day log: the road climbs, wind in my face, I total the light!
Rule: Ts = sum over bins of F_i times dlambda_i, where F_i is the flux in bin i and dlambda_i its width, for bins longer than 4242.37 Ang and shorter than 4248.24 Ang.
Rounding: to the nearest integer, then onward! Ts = 144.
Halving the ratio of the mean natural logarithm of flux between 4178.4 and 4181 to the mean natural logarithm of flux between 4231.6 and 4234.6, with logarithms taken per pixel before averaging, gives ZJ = 0.477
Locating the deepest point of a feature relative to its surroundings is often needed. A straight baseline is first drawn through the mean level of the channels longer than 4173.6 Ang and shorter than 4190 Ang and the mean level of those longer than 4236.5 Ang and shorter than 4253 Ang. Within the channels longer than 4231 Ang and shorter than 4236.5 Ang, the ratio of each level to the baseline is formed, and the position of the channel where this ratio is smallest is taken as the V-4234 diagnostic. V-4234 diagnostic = 4233.10 Ang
